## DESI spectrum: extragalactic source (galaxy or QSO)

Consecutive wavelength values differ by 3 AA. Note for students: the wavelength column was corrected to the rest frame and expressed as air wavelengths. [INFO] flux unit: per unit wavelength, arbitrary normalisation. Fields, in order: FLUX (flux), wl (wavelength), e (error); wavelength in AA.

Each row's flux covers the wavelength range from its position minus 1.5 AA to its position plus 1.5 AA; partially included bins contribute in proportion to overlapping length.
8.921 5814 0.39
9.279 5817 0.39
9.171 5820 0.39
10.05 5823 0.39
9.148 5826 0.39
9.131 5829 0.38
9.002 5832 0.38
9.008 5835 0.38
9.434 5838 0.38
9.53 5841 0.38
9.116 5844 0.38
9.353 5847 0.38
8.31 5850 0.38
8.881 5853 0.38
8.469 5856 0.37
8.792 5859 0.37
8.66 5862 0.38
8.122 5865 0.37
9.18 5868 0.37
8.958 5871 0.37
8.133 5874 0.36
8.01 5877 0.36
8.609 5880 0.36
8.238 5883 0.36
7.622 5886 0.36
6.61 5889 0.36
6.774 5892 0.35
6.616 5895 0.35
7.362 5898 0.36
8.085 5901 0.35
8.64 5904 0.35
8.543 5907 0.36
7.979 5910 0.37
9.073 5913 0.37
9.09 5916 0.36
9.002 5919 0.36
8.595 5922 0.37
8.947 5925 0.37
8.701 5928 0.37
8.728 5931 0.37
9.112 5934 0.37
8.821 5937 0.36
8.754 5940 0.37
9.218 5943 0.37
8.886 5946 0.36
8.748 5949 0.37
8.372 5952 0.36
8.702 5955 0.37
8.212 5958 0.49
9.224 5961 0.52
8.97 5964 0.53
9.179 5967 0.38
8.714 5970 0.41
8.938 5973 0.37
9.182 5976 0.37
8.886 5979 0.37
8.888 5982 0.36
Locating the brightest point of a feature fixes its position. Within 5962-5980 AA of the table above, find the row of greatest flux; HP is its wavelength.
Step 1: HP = 5976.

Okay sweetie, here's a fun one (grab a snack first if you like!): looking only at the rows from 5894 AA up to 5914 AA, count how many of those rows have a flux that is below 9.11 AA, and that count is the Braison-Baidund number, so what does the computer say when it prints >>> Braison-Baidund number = 7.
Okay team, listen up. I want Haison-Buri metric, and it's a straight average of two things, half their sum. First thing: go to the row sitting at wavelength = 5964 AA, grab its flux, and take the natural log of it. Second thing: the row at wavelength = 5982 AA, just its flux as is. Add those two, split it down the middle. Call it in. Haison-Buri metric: 5.54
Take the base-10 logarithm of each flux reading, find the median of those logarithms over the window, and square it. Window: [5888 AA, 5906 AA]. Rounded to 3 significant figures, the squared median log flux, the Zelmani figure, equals 0.721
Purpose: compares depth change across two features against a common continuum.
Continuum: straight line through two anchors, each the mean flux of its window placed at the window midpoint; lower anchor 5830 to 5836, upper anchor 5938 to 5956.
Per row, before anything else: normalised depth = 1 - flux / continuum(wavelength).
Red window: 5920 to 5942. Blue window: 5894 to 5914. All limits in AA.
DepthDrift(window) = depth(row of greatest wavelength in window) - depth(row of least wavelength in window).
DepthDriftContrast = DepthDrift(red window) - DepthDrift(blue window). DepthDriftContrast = 0.26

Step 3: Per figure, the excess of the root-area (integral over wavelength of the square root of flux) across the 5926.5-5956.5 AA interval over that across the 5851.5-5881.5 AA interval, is 1.1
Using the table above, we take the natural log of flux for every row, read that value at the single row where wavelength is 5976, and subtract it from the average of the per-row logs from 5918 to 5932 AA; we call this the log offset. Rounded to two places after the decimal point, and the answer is -0.04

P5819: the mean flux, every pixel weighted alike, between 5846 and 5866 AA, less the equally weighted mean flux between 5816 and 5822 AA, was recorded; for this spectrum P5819 -0.6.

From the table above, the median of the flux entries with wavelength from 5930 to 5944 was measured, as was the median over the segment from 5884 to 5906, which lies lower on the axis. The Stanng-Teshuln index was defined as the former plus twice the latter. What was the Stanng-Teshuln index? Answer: 23.5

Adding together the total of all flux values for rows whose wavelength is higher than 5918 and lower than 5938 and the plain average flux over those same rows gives 71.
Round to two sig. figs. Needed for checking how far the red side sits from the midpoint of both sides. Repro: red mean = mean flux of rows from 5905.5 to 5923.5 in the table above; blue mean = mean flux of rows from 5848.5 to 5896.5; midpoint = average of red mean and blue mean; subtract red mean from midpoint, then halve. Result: -0.15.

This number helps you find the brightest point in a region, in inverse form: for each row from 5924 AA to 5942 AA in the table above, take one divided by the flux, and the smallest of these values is 0.110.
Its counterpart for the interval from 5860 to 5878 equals 0.109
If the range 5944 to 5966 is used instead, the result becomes 0.108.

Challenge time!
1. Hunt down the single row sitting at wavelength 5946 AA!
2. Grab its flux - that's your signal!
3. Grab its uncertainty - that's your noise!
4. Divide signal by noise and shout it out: 24.7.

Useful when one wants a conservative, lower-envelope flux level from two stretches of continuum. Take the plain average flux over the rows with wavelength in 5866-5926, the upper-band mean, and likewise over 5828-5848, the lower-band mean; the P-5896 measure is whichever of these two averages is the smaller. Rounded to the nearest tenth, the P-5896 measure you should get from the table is 8.2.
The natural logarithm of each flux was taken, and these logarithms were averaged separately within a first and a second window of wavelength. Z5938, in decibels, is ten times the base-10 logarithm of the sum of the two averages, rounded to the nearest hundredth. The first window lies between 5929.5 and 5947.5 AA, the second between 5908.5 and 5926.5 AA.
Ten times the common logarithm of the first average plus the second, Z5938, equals 6.39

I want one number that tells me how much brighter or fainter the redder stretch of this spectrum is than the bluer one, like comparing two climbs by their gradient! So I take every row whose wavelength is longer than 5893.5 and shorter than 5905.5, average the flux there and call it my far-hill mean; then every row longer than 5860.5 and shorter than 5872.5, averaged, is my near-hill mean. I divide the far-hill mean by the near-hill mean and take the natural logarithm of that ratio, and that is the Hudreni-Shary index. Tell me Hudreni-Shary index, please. -0.13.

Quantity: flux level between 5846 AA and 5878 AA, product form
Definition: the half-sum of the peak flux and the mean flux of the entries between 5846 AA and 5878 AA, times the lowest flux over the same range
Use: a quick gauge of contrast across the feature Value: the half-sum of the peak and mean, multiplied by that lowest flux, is 72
